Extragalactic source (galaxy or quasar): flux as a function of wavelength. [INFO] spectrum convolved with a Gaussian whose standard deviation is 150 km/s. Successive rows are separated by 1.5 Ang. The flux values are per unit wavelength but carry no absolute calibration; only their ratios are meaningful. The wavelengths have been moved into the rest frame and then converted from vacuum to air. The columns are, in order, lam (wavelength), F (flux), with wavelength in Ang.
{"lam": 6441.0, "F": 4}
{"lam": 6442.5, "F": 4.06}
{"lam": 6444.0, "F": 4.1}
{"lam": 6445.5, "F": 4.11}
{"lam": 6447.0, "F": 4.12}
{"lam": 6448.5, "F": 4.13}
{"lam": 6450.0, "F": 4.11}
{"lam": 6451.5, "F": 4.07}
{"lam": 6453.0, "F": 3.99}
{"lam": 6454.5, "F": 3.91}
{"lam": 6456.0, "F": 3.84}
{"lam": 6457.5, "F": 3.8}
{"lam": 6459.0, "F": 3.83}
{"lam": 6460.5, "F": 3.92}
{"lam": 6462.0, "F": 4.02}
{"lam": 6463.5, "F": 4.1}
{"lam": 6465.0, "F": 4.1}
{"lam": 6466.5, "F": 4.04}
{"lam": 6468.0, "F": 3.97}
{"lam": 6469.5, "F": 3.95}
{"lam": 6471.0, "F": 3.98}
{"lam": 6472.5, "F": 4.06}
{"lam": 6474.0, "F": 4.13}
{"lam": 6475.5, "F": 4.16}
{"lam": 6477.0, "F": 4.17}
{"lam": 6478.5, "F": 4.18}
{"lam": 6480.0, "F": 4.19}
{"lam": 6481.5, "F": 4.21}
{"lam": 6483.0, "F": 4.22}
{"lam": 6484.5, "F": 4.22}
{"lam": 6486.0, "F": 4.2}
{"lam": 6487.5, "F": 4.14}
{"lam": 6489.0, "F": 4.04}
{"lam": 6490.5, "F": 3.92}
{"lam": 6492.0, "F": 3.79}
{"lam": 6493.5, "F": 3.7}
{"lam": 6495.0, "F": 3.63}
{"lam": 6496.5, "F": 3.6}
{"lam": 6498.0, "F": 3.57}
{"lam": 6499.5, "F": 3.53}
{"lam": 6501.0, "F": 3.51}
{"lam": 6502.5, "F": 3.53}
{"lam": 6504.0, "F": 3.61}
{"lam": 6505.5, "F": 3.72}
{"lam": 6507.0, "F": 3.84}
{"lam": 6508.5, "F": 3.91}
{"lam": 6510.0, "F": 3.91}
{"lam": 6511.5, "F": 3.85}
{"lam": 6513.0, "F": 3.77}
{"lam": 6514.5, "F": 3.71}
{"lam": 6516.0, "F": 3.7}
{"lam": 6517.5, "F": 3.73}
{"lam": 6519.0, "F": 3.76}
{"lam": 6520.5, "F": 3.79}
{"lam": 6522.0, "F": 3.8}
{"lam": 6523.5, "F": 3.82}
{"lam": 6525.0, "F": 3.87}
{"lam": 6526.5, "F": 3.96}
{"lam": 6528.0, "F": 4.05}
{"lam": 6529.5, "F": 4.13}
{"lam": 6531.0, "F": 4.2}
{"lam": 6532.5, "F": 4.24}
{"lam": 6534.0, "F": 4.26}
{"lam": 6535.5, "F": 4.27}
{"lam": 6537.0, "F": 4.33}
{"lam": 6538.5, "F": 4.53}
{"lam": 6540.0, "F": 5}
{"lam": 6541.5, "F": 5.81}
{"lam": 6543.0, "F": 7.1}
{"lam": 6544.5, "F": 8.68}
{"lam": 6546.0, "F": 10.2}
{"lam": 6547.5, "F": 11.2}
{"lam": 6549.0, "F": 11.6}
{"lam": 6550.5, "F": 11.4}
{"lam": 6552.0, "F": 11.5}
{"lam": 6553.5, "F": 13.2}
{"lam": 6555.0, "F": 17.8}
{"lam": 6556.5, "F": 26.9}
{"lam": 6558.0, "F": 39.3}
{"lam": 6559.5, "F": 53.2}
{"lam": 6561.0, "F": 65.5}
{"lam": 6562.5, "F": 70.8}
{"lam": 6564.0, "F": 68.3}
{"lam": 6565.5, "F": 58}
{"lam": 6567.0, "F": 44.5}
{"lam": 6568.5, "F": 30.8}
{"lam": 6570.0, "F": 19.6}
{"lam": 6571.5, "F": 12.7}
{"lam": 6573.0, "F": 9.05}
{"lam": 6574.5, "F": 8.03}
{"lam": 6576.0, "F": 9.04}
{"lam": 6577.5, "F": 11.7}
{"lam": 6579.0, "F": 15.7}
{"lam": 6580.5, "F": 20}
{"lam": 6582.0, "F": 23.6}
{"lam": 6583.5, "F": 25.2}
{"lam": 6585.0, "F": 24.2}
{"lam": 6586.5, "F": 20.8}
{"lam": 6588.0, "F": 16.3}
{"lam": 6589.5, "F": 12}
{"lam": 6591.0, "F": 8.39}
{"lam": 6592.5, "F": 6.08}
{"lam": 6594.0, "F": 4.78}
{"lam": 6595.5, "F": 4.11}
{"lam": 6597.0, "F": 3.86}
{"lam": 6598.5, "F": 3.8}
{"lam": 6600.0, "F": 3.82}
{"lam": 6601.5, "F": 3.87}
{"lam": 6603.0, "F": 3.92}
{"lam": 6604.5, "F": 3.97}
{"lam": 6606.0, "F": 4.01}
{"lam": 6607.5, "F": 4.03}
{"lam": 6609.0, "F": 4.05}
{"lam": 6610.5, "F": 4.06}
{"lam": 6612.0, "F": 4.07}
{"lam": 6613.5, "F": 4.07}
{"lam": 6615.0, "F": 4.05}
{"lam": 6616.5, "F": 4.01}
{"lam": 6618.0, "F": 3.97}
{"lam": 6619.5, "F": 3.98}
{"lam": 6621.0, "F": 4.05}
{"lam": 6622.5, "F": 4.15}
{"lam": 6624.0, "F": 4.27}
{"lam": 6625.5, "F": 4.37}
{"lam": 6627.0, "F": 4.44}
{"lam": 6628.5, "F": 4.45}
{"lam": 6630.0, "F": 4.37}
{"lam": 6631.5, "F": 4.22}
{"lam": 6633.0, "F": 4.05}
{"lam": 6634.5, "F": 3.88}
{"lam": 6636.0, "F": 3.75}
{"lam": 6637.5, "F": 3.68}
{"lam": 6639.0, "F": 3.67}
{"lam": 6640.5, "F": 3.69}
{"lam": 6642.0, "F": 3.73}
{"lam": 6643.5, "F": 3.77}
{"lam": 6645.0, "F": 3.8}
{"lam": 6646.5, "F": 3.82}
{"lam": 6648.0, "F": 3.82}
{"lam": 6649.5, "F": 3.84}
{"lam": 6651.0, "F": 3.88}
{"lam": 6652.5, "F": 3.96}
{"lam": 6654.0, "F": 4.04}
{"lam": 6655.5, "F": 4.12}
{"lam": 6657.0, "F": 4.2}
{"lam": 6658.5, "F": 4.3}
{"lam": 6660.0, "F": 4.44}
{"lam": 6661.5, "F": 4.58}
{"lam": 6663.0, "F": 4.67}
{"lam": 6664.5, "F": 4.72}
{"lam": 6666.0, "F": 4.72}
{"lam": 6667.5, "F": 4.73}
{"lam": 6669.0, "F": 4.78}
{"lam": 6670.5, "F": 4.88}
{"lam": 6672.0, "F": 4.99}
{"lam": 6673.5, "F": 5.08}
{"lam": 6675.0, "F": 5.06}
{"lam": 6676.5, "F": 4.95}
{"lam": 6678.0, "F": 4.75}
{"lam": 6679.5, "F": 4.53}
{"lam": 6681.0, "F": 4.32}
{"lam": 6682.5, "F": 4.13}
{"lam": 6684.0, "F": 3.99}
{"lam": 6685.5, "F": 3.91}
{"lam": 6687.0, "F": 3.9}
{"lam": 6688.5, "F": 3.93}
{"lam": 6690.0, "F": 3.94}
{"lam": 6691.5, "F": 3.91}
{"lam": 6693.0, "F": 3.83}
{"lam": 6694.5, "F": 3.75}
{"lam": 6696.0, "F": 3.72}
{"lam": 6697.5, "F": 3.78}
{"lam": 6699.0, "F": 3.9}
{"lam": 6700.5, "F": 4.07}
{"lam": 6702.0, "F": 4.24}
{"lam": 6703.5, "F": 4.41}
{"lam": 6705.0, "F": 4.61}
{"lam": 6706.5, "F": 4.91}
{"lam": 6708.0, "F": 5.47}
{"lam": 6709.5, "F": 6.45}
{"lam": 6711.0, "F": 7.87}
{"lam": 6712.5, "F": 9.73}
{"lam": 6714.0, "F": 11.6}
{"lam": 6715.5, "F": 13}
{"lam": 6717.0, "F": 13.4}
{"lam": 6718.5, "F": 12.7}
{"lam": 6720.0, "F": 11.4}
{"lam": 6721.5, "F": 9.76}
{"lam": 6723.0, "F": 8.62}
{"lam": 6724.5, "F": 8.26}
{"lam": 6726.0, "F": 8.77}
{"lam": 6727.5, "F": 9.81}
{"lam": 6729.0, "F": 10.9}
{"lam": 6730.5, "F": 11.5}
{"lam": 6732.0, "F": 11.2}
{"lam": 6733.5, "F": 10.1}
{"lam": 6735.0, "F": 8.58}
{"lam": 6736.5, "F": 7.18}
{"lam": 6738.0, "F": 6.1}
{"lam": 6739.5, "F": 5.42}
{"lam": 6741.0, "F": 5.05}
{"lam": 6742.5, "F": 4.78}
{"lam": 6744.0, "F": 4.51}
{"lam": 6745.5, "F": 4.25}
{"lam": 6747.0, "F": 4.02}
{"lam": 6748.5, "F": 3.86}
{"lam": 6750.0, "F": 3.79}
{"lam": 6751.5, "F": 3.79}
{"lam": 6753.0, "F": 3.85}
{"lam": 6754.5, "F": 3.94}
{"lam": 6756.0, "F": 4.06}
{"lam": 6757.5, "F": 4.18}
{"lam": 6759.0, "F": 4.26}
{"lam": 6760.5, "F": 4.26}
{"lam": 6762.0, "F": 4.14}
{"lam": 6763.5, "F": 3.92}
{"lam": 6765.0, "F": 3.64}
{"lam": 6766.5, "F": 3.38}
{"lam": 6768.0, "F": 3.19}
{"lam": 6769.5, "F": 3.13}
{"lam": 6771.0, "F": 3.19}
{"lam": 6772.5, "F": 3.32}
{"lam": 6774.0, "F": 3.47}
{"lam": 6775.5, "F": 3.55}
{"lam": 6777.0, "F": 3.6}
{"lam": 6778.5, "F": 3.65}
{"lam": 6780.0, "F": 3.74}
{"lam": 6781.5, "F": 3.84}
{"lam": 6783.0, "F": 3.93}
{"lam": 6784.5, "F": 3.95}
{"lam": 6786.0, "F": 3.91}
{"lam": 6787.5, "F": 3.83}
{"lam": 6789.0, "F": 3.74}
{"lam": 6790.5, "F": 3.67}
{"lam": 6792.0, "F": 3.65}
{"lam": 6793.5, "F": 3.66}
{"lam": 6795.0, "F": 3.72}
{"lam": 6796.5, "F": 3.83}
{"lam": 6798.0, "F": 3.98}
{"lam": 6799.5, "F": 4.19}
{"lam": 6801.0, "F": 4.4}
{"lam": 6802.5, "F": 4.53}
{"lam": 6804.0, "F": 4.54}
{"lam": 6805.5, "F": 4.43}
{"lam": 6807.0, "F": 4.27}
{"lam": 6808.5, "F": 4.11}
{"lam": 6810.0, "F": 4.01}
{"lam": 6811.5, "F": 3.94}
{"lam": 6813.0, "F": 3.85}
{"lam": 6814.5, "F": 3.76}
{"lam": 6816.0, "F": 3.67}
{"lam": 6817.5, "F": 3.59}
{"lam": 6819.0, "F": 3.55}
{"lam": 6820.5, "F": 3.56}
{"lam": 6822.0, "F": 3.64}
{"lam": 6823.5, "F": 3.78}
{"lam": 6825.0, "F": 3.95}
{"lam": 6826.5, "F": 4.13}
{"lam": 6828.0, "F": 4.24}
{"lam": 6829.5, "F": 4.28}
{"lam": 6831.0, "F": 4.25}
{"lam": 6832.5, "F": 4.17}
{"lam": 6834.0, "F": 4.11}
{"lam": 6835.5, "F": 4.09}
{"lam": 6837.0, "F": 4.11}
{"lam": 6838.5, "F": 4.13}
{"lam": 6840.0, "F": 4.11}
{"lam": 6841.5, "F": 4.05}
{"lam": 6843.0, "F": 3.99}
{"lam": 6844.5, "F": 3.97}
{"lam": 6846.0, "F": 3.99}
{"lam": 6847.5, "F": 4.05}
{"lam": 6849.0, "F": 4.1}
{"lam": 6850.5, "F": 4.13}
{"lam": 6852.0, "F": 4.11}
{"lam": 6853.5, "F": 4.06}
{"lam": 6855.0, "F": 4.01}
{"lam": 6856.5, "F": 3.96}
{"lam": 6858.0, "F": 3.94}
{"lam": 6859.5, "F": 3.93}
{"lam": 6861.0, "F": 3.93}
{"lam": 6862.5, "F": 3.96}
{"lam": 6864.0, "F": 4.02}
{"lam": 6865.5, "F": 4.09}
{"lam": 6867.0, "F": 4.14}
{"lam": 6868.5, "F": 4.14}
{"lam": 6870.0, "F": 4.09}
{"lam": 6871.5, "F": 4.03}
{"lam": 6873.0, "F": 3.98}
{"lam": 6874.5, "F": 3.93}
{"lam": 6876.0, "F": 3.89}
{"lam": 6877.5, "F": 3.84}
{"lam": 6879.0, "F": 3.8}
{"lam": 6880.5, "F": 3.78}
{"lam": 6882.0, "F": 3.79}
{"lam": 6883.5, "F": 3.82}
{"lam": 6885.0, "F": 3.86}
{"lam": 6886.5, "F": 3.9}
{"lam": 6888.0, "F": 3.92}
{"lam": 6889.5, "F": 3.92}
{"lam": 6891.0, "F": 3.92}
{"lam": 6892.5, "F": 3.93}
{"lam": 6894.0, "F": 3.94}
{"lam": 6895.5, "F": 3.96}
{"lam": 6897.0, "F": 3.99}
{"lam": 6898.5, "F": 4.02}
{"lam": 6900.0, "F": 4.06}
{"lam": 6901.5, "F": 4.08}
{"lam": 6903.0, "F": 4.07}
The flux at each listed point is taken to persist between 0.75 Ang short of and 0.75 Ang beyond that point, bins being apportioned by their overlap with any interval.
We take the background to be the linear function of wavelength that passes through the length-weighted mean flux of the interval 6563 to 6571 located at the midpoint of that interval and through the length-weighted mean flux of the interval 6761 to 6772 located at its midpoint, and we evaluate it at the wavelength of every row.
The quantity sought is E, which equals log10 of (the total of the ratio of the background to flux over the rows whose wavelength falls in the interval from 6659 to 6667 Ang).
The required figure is 1.4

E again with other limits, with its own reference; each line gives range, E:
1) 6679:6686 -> 1.4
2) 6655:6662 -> 1.5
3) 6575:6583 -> 1.2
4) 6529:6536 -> 1.8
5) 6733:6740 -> 0.8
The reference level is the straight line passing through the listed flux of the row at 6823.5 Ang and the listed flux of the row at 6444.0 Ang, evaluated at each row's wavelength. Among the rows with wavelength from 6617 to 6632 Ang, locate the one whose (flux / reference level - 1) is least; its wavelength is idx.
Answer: 6618.0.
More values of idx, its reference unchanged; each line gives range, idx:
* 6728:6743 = 6742.5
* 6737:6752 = 6750.0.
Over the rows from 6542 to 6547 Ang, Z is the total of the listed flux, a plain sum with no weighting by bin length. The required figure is 26.0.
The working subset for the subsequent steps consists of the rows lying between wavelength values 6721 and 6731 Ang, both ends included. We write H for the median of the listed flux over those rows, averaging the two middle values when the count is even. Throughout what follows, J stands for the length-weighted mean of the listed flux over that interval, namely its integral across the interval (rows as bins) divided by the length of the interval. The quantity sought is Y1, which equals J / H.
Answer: 0.98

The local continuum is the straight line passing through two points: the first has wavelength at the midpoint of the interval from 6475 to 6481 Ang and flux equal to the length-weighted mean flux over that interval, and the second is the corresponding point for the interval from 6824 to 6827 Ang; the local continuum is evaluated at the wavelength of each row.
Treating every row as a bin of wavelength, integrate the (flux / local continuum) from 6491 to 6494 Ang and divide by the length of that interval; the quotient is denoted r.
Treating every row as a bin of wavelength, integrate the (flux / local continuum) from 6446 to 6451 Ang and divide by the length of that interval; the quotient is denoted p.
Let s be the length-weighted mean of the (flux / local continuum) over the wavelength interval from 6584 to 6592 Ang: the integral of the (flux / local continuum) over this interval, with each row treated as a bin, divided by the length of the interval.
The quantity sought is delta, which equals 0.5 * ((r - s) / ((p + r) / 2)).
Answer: -1.62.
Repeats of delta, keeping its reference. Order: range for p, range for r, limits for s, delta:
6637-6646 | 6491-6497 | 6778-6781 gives -0.02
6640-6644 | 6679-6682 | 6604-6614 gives 0.05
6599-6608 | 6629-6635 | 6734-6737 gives -0.50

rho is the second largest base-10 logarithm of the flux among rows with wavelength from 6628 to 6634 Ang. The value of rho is 0.64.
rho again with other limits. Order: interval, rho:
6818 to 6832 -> 0.63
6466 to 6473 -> 0.61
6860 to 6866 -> 0.60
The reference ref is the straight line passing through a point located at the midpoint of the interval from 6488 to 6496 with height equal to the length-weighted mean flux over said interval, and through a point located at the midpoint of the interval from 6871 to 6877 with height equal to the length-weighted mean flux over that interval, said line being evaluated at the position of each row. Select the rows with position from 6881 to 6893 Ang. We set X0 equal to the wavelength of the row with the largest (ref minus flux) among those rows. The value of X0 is 6882.0 Ang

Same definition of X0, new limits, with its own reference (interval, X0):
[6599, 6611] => 6600.0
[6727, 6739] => 6738.0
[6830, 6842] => 6841.5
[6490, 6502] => 6501.0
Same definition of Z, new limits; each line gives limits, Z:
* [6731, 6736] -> 29.9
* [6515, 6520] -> 11.2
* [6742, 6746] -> 13.5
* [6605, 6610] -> 12.1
